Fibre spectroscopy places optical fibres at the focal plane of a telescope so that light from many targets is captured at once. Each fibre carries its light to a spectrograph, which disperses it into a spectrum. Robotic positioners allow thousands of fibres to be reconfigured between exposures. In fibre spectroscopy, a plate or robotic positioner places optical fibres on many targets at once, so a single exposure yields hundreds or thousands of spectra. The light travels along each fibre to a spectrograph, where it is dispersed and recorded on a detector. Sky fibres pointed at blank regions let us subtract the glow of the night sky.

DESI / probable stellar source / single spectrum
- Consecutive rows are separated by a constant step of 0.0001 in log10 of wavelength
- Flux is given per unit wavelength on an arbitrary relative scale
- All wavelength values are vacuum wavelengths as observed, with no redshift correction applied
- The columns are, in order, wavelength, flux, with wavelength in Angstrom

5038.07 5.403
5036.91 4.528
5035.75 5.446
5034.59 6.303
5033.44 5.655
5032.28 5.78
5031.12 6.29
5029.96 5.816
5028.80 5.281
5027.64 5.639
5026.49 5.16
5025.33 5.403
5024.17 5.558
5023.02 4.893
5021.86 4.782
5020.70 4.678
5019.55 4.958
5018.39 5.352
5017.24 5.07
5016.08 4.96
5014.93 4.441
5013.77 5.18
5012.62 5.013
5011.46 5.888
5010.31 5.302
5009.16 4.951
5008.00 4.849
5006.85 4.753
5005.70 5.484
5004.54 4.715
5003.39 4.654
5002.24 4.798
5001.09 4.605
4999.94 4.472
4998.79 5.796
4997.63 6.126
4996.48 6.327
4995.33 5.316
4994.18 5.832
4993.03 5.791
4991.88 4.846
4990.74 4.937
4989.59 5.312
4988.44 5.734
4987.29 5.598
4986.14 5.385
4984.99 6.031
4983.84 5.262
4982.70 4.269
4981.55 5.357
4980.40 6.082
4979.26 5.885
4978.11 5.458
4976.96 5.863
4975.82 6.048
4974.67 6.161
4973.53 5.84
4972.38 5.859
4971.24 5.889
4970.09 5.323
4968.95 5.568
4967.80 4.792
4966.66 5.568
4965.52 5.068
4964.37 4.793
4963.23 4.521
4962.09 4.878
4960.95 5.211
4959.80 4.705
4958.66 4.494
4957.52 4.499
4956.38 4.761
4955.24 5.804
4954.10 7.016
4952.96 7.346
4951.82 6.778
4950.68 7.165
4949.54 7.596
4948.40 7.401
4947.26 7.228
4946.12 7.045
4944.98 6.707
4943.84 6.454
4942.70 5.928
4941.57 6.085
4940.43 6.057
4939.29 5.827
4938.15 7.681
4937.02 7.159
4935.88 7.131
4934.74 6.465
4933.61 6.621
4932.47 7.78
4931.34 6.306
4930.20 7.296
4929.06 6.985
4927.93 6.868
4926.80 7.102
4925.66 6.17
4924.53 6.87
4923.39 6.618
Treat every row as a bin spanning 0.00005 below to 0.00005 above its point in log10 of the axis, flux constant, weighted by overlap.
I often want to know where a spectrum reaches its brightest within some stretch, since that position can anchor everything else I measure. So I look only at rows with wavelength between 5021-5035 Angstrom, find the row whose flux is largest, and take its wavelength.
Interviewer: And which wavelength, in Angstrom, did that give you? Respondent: 5034.59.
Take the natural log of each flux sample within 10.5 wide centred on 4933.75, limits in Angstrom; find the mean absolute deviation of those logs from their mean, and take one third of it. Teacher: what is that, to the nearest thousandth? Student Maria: 0.019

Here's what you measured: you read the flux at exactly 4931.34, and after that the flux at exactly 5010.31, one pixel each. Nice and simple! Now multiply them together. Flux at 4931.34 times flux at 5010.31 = 33.4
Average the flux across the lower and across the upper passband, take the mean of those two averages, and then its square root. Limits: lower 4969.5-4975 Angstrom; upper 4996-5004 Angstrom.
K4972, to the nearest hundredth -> 2.35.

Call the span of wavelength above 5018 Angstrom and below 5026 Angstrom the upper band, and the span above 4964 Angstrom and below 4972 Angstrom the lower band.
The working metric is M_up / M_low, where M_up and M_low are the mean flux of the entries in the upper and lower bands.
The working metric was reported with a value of 0.96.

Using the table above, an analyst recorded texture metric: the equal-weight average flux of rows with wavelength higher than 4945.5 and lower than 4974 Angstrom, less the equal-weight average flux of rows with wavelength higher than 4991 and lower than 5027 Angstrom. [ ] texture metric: 0.65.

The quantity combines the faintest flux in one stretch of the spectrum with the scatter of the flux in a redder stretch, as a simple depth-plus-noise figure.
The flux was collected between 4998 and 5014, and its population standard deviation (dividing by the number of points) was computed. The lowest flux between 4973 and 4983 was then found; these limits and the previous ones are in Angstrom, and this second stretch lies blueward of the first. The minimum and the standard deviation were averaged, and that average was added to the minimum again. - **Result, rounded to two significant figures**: 6.6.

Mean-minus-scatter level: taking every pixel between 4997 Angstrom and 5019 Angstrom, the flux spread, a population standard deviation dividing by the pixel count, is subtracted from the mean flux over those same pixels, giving 4.61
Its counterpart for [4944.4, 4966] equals 4.77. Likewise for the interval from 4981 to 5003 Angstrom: 4.79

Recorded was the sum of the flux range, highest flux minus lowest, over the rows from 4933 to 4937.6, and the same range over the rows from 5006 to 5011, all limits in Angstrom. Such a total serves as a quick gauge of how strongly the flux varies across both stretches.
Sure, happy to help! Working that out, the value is 1.2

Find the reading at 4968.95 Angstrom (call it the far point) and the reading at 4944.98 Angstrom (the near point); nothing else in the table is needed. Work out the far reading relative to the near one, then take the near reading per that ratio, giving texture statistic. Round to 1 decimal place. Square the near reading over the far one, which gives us 8.1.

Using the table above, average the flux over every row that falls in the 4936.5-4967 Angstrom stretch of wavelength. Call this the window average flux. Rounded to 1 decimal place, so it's 6.1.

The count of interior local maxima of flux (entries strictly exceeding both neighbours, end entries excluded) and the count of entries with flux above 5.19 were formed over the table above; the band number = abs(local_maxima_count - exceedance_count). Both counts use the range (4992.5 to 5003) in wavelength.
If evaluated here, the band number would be 4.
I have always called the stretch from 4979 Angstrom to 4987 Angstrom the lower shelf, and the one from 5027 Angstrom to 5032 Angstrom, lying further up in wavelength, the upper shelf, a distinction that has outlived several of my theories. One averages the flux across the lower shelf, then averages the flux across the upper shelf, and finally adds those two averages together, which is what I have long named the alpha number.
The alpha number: 11.2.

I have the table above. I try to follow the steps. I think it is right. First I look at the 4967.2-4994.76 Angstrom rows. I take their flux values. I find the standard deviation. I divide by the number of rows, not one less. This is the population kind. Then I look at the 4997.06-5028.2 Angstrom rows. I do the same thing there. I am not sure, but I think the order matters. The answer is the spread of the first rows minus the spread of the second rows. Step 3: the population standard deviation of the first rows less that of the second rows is 0.03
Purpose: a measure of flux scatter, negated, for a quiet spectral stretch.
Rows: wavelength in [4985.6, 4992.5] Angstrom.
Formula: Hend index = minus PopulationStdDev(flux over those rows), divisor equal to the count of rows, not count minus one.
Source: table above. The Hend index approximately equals -0.3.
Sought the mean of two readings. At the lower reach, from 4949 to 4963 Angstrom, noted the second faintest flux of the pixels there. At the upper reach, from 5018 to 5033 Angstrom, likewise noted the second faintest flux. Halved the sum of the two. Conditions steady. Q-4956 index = 4.64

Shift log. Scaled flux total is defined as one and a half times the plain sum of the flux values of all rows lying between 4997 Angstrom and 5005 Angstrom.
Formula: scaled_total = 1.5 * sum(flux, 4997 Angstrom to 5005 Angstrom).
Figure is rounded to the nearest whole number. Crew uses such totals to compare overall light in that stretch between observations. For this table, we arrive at 53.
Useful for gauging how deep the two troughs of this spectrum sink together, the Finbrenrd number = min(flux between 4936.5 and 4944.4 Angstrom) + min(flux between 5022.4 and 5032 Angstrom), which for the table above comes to 10.7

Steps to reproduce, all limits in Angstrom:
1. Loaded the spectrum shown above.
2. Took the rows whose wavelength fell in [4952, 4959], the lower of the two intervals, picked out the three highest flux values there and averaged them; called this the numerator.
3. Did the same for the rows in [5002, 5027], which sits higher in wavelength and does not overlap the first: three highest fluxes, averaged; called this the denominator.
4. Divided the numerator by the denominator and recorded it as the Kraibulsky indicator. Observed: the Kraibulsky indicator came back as 1.19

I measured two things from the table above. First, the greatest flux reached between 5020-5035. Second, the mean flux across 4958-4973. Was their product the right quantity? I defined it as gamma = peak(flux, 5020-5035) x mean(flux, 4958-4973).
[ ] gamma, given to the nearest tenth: 32.3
